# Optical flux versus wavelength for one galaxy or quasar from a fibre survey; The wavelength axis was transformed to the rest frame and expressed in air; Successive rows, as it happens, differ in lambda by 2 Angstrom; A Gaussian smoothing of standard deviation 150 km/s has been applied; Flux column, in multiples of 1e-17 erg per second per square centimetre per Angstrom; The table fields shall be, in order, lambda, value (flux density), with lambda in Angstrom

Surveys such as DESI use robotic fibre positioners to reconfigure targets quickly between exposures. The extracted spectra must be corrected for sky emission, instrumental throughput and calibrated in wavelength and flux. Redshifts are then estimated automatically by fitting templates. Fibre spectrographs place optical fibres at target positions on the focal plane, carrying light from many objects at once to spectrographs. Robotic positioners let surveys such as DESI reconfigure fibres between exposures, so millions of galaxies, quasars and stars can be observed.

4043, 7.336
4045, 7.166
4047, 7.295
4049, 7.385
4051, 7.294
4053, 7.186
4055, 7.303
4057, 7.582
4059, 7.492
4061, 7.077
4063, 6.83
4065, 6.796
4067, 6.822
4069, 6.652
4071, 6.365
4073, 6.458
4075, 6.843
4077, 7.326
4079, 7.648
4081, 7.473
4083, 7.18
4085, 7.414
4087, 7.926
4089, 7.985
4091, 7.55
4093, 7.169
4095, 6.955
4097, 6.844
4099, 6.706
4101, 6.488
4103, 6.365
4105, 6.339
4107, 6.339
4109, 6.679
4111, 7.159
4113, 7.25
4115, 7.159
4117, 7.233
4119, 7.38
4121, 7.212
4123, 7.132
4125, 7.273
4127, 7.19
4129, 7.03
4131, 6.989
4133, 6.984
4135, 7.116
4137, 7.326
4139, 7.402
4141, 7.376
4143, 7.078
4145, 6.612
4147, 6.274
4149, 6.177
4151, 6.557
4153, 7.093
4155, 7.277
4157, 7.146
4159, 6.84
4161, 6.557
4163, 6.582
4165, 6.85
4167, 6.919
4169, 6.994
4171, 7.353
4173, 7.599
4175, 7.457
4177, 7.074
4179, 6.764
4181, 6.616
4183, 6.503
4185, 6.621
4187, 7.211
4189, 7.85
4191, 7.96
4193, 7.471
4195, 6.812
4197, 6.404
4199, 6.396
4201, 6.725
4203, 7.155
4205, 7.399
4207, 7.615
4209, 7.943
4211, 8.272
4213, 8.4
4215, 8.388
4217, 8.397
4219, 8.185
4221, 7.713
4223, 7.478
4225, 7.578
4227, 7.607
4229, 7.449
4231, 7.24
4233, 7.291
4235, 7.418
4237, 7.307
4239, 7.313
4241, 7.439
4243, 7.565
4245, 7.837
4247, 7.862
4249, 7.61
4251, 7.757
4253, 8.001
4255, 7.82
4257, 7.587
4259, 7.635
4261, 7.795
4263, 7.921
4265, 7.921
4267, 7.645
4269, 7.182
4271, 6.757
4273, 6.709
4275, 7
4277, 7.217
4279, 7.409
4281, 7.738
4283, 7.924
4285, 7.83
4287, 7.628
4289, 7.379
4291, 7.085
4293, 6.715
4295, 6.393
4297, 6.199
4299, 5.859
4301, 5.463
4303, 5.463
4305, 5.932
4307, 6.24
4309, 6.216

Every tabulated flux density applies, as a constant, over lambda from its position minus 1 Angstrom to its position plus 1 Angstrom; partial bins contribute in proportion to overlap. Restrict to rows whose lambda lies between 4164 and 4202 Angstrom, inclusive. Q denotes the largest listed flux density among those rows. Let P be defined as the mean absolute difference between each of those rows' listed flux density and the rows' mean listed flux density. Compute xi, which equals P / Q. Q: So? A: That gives 0.049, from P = 0.39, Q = 7.96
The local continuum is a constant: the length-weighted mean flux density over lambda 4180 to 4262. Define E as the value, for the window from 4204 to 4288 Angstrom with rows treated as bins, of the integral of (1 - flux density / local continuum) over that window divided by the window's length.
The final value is -0.02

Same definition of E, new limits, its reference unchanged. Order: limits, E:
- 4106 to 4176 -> 0.06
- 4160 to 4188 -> 0.08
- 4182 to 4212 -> 0.04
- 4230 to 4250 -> 0.00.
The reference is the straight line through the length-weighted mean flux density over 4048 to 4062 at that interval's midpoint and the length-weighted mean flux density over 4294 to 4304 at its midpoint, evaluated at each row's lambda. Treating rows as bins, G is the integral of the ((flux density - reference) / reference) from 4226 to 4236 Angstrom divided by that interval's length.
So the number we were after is 0.18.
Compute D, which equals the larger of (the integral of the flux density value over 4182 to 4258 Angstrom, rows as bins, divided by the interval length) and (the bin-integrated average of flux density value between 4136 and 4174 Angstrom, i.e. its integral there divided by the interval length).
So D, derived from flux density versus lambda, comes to 7.52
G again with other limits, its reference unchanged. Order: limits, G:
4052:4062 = 0.00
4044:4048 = -0.02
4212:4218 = 0.32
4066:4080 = -0.05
